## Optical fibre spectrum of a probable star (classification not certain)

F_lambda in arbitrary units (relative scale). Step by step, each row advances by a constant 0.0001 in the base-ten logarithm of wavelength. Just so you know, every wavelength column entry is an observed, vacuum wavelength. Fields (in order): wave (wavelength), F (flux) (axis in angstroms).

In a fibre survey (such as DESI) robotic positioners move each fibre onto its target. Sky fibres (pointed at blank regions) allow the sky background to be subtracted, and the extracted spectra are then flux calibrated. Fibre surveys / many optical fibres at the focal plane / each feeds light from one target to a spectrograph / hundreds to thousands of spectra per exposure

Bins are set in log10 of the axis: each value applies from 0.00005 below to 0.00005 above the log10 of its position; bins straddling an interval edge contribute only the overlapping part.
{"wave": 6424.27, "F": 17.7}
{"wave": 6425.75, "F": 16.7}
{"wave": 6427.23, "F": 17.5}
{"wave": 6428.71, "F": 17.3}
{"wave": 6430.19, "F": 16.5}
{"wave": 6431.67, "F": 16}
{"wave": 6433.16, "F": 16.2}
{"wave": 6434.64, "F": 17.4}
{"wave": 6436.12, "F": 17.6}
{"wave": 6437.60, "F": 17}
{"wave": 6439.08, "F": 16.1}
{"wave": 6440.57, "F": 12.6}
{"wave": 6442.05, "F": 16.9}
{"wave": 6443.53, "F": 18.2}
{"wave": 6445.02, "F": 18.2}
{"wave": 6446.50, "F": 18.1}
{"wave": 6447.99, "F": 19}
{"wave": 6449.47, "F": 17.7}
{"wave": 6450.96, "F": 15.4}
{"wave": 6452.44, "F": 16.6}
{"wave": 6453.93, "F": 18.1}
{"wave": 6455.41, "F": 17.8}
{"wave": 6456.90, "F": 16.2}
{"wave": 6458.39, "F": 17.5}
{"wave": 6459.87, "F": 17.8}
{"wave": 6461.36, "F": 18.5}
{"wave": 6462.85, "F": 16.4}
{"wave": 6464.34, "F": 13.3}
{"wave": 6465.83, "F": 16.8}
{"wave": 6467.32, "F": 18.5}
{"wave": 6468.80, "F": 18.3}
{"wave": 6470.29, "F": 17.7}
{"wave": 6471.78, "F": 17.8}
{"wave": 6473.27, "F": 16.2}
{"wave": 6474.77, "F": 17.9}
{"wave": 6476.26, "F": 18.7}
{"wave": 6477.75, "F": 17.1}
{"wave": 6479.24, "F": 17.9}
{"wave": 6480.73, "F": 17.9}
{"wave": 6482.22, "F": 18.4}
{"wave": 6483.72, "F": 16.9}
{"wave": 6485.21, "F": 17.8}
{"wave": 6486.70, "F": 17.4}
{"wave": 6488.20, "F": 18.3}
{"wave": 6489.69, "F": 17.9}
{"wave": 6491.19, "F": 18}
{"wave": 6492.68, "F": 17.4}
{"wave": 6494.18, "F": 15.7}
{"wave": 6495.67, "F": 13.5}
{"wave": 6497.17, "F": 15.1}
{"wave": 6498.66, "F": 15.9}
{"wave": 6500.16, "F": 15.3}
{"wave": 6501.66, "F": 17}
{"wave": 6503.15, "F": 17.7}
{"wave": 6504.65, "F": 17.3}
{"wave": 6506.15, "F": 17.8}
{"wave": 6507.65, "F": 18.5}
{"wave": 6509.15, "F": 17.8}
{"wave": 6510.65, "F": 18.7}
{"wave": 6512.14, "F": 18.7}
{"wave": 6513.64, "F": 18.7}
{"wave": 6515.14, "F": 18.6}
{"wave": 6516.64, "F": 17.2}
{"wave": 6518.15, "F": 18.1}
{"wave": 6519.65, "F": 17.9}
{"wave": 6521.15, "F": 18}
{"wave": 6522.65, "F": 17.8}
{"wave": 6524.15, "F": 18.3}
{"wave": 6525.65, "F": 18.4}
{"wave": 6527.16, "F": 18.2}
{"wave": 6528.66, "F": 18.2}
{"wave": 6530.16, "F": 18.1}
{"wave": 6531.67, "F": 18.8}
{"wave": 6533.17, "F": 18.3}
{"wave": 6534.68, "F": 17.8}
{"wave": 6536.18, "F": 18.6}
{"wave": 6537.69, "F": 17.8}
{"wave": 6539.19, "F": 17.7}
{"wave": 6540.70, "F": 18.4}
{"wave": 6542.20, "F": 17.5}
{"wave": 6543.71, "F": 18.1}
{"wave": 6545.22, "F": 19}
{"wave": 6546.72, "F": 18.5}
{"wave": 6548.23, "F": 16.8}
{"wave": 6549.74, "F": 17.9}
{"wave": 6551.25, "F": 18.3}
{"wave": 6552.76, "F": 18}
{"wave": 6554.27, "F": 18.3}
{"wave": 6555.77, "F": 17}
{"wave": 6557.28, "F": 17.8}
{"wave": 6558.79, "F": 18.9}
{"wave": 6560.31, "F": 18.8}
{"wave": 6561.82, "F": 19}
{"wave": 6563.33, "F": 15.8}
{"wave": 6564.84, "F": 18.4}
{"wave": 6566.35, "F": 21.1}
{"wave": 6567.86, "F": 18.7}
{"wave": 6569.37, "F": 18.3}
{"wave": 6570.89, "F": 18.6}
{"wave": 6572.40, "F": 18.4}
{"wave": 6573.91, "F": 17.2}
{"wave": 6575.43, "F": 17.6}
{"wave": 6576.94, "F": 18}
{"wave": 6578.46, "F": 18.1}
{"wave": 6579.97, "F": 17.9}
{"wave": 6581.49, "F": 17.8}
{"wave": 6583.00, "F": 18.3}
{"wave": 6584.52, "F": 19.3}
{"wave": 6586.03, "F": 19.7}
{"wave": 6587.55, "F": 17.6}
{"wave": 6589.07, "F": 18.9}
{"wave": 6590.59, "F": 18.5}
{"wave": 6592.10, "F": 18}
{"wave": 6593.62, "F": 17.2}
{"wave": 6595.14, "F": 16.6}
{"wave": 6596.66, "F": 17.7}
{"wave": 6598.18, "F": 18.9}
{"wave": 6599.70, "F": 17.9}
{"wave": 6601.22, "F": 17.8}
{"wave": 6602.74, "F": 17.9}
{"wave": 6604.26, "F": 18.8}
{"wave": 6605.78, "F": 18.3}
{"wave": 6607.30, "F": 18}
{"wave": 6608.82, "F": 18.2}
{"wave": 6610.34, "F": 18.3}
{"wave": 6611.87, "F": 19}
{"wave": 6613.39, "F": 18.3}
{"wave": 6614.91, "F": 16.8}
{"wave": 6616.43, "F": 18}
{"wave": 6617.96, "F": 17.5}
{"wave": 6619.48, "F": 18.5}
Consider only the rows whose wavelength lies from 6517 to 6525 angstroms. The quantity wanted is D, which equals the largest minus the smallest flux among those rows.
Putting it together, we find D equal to 0.5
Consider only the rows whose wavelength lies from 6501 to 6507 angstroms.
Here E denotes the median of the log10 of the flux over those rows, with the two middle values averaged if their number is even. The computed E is 1.24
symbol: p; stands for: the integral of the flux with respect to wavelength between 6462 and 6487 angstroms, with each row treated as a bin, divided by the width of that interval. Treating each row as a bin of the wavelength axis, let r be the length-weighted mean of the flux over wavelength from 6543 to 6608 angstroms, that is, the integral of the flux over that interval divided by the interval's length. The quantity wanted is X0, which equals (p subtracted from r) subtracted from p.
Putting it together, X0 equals 16.5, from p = 17.4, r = 18.2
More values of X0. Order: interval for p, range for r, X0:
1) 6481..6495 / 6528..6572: 16.8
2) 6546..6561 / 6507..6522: 17.8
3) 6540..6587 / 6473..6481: 18.8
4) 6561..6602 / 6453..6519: 19.0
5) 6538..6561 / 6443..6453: 18.5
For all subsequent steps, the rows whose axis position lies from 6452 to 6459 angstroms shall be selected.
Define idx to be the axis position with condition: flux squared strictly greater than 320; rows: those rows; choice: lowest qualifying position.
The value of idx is 6453.93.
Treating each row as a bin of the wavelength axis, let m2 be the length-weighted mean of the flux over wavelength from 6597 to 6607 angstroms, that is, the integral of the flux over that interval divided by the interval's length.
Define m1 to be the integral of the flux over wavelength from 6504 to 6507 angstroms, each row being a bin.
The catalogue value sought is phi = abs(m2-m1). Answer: 34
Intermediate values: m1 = 53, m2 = 18.2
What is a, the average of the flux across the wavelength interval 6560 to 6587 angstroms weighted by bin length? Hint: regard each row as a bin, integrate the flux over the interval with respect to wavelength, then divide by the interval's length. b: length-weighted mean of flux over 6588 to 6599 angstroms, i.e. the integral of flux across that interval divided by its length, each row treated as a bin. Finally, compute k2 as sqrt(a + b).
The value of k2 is 6.03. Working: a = 18.4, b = 18.0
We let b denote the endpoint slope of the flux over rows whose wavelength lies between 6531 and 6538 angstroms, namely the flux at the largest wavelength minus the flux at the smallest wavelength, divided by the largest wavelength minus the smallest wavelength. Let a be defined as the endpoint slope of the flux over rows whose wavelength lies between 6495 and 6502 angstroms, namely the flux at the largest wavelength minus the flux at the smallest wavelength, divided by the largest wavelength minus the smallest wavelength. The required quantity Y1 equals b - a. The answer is -0.75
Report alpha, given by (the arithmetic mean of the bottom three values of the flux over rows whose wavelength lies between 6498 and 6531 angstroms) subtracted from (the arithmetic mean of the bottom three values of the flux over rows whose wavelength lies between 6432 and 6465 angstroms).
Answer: -2.3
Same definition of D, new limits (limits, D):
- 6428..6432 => 1.3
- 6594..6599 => 2.3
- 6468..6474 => 2.1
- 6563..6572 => 5.3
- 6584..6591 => 2.1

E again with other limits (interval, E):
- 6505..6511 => 1.26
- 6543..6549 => 1.26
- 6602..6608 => 1.26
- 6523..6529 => 1.26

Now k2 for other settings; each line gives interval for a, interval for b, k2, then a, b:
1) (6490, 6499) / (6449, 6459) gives 5.75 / 16.0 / 17.0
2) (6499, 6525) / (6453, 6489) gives 5.94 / 17.8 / 17.5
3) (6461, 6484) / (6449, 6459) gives 5.86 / 17.4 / 17.0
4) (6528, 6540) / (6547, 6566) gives 6.01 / 18.2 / 18.0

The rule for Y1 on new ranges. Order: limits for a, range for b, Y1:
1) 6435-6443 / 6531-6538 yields -0.05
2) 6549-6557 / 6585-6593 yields -0.13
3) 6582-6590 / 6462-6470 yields 0.22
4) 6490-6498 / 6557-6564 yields 0.15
